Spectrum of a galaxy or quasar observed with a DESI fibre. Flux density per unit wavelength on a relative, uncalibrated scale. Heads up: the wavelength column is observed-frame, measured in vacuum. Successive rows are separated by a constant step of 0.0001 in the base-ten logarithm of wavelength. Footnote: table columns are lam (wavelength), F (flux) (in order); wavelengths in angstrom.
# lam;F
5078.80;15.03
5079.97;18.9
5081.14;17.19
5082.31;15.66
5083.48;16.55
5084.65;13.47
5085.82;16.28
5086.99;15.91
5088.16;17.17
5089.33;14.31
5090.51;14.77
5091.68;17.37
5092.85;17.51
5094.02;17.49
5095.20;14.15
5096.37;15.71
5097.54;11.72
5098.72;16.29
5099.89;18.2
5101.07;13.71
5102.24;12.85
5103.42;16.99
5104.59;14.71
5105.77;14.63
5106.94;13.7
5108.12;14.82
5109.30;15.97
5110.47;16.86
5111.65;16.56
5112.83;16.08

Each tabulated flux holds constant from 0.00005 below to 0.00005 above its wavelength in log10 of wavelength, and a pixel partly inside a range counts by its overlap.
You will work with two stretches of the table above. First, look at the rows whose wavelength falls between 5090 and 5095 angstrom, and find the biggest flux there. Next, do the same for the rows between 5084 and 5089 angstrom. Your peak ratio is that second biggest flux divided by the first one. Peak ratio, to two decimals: 0.98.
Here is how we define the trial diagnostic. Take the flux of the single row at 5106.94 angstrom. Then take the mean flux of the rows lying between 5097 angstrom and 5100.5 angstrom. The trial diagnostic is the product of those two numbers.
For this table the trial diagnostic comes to 211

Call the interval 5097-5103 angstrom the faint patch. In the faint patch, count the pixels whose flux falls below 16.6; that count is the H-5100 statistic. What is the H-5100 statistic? 4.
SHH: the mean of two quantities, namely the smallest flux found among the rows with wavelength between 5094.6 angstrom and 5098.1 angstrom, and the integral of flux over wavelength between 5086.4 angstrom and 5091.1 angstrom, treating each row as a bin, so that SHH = 42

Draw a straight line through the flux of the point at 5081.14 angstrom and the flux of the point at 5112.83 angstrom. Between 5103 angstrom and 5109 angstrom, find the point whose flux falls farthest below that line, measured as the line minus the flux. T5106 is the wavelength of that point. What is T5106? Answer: 5106.94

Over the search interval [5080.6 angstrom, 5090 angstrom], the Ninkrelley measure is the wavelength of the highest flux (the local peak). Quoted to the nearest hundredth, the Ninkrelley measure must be 5081.14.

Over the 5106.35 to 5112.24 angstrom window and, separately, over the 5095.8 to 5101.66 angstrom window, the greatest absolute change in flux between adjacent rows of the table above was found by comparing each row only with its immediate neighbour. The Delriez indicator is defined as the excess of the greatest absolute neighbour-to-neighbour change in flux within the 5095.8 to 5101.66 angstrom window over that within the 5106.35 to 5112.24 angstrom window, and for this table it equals 3.4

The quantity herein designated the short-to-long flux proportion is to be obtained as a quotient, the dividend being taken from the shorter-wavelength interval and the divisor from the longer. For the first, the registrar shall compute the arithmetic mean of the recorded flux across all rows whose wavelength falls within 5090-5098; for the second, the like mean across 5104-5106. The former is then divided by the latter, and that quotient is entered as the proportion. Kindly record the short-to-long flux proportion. 1.06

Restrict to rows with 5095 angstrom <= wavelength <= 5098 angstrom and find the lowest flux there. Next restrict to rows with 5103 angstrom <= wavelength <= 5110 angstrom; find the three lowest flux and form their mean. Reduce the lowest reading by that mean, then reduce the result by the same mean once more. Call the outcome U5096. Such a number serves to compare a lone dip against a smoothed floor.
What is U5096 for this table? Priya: -17.0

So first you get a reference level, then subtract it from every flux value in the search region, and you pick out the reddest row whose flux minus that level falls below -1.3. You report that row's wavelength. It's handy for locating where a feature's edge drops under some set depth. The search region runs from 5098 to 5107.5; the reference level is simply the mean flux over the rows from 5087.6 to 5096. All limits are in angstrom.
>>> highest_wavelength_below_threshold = 5106.94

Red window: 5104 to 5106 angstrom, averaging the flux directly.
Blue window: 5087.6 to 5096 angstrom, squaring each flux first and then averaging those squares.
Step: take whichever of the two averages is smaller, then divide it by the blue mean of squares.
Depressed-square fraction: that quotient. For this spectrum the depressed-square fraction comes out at 0.056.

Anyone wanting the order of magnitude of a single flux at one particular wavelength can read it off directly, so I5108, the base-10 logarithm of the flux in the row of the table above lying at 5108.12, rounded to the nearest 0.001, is 1.171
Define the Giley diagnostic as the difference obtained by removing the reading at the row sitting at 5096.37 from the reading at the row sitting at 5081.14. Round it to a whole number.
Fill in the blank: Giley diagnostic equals 1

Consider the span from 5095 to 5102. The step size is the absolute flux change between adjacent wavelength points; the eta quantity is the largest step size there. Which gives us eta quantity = 4.6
